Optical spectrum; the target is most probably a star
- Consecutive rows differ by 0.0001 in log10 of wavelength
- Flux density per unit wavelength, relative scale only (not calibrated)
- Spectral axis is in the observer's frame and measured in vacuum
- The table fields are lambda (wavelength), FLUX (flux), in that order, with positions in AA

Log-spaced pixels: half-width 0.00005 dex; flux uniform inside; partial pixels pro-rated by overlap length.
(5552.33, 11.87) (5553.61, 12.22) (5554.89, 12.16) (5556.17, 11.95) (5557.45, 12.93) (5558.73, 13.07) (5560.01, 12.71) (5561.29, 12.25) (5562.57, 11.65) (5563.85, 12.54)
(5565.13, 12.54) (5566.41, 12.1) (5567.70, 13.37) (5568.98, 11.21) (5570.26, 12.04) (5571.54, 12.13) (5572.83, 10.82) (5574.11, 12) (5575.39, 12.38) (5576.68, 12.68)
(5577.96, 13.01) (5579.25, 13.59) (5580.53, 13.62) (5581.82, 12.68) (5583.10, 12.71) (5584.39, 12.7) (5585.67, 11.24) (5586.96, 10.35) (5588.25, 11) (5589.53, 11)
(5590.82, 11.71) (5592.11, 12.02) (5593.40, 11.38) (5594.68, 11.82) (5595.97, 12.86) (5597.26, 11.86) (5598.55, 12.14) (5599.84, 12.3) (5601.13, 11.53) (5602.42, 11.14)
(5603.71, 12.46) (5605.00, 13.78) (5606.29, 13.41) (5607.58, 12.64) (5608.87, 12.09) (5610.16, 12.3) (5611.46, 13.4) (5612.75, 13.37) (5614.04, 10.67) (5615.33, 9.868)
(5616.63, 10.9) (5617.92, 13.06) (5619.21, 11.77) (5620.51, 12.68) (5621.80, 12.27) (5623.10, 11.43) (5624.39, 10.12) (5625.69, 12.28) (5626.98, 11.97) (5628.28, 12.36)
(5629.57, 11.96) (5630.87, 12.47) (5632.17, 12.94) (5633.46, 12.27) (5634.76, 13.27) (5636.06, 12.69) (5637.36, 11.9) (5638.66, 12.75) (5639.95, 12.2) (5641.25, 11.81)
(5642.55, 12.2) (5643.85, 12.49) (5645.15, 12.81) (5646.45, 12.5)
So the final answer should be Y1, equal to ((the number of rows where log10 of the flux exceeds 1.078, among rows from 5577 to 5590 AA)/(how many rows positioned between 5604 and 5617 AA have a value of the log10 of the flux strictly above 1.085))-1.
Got 0.0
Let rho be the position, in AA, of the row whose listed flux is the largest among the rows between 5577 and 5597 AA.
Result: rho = 5580.53 AA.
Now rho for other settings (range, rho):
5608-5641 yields 5611.46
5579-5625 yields 5605.00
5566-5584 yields 5580.53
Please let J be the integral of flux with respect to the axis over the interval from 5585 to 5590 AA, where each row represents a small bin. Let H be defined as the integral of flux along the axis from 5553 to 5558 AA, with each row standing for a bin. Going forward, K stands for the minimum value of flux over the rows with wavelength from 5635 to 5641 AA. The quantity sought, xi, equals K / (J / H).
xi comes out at 13.4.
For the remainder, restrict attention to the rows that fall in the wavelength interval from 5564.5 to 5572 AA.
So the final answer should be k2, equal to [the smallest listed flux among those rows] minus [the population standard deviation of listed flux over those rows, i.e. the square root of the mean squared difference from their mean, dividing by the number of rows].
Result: 10.6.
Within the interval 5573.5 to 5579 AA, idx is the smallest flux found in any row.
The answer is 12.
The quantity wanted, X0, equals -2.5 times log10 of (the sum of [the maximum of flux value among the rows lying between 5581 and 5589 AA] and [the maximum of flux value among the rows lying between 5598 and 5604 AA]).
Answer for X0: -3.50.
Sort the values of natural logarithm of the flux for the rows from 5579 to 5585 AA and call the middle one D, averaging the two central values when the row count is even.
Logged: 2.54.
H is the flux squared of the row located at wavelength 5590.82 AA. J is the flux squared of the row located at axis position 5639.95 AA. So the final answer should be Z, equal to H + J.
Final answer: 286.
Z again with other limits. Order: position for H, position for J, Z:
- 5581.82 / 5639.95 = 310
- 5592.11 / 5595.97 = 310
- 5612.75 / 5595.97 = 344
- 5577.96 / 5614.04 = 283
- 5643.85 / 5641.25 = 295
